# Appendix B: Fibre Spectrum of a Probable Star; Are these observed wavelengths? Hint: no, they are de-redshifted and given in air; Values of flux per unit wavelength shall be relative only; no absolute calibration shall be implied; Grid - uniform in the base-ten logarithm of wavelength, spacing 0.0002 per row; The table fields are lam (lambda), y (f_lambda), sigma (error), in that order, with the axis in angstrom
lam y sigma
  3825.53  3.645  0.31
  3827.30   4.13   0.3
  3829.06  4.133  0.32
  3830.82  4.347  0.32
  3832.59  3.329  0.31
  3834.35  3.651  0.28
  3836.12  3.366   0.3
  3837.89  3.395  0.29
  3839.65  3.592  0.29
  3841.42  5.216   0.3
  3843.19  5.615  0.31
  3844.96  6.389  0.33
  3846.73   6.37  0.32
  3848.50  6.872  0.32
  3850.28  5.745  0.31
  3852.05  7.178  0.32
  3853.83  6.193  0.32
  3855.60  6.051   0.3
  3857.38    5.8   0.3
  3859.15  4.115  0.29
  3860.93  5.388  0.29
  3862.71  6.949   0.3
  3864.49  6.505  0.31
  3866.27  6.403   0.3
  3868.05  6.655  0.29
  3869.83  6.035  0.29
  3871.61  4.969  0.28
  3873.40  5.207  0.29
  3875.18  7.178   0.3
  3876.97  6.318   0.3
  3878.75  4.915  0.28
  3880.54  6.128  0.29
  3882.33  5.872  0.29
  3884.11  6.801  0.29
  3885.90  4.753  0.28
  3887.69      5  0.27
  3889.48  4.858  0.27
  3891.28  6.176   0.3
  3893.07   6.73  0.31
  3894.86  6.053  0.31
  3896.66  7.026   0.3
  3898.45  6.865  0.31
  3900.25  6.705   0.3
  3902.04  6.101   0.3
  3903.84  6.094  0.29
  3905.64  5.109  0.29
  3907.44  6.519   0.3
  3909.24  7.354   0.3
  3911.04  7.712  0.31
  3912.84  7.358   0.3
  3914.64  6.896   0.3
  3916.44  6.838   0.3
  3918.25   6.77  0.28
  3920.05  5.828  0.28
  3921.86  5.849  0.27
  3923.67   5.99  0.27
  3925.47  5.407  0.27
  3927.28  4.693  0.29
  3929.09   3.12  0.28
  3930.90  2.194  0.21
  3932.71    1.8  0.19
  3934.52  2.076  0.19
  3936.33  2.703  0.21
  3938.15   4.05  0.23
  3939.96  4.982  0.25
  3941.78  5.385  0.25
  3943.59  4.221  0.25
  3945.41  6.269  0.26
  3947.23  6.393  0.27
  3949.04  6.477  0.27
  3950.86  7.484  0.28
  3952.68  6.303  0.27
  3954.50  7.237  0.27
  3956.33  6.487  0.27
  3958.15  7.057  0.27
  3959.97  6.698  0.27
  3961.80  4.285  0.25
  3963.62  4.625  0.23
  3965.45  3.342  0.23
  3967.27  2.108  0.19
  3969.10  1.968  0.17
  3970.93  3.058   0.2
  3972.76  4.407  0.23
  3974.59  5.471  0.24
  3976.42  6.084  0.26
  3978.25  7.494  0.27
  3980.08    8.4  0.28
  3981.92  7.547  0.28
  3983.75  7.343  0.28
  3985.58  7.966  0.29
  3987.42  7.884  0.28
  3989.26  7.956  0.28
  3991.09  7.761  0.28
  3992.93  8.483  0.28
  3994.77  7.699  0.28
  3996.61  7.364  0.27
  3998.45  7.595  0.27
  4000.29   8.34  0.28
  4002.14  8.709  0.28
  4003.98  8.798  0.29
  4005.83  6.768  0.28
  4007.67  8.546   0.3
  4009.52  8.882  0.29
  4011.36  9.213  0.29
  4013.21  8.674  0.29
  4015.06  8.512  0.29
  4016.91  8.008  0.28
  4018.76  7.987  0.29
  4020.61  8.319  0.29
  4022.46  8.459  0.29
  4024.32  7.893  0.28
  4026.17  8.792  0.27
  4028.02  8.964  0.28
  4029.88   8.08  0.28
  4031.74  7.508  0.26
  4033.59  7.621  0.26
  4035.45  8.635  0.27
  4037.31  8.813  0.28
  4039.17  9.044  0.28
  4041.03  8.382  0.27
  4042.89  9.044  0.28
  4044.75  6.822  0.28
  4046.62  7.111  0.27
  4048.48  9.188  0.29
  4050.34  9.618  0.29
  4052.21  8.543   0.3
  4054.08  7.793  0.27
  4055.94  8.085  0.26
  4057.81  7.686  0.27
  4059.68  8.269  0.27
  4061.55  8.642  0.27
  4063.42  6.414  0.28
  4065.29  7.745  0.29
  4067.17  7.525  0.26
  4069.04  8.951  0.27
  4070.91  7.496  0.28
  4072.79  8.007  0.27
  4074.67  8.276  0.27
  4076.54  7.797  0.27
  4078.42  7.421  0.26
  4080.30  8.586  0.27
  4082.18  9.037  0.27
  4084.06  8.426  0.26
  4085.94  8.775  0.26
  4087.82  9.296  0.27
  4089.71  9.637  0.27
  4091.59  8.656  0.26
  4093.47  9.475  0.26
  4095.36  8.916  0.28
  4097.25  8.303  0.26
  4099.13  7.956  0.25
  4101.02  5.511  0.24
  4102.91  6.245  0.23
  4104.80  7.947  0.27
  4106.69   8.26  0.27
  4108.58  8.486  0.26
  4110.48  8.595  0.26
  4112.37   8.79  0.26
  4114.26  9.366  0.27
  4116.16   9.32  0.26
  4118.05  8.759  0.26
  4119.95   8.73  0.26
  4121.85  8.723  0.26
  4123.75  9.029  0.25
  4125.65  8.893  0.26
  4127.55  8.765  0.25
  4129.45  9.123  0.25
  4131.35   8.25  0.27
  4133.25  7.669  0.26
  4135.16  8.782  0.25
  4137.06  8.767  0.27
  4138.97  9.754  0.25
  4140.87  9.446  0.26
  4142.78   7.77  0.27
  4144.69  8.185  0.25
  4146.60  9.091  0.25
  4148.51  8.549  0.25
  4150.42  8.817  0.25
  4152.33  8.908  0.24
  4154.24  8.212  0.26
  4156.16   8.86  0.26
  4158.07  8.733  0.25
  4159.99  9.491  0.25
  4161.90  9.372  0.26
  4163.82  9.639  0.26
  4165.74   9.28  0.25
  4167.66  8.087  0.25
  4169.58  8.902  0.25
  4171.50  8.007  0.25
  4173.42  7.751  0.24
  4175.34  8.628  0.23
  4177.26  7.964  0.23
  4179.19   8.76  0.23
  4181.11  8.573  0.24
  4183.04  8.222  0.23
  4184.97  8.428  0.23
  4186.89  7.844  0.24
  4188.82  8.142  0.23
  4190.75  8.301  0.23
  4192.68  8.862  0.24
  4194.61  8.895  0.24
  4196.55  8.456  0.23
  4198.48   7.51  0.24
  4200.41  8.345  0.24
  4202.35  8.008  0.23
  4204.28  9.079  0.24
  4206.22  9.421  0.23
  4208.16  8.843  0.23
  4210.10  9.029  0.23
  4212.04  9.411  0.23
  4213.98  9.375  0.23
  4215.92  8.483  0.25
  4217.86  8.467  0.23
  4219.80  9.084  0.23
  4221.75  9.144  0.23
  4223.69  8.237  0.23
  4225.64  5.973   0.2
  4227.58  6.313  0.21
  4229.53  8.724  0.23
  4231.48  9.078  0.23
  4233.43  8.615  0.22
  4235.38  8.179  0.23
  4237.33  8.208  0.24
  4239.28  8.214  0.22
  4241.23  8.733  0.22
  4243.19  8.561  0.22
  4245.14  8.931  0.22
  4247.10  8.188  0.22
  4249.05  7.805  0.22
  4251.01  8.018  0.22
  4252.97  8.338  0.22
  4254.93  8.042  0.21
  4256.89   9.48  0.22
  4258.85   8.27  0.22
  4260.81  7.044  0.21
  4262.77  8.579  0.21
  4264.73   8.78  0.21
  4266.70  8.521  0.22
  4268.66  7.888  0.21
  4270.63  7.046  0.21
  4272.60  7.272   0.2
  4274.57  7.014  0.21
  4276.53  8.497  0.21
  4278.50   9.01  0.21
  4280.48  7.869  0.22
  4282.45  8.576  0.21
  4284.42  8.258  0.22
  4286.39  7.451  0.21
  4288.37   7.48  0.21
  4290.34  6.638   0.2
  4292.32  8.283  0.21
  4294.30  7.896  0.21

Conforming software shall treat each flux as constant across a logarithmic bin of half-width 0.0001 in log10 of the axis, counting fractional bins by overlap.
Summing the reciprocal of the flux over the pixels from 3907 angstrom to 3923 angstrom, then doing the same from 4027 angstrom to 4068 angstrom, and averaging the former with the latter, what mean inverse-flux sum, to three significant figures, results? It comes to 2.03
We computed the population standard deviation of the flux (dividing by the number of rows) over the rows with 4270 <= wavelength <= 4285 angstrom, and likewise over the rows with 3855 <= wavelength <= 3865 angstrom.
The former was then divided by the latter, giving 0.8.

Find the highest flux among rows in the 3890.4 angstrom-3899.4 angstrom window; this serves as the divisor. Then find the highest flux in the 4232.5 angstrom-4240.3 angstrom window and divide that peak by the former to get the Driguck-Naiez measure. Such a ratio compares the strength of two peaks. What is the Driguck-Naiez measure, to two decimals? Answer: 1.23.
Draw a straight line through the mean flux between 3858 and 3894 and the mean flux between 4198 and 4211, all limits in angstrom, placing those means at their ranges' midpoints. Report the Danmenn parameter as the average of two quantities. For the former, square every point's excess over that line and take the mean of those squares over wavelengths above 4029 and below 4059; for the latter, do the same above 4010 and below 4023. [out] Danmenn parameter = 1.9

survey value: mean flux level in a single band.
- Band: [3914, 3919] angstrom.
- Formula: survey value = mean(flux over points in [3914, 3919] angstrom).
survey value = 7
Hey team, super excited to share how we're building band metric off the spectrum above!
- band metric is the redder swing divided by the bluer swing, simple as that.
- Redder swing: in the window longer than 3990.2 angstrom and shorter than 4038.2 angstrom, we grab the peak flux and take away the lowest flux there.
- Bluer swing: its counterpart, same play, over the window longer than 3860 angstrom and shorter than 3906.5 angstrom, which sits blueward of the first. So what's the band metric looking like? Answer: 1.0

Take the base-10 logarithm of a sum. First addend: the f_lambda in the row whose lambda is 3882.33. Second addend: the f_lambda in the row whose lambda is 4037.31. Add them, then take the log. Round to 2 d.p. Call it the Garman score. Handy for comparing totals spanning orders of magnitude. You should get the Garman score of 1.17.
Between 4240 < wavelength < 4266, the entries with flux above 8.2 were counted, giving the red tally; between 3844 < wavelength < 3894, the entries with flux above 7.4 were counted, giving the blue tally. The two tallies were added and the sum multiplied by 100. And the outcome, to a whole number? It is 800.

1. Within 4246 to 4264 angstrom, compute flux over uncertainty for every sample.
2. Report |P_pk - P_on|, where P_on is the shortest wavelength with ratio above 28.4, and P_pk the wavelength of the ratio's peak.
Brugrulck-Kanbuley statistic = 9.8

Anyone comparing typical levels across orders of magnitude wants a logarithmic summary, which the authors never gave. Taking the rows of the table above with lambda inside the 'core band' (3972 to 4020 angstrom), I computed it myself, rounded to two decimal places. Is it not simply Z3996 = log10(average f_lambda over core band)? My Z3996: 0.89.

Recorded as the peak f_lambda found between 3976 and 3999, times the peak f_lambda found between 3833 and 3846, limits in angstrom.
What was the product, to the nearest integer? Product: 54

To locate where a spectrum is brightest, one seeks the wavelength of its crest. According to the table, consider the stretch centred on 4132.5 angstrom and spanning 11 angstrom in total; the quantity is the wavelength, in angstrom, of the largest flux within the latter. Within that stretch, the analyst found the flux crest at 4129.45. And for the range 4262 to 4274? 4264.73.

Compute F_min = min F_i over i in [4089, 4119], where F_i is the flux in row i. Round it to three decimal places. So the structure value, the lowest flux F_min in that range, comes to 5.511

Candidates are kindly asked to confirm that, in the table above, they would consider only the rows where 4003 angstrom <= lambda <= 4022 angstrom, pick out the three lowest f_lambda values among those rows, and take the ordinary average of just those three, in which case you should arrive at 7.6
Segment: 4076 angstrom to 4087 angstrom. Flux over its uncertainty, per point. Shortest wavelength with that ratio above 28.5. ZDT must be 4076.54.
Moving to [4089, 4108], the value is 4089.71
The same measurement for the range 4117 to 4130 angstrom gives 4118.05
